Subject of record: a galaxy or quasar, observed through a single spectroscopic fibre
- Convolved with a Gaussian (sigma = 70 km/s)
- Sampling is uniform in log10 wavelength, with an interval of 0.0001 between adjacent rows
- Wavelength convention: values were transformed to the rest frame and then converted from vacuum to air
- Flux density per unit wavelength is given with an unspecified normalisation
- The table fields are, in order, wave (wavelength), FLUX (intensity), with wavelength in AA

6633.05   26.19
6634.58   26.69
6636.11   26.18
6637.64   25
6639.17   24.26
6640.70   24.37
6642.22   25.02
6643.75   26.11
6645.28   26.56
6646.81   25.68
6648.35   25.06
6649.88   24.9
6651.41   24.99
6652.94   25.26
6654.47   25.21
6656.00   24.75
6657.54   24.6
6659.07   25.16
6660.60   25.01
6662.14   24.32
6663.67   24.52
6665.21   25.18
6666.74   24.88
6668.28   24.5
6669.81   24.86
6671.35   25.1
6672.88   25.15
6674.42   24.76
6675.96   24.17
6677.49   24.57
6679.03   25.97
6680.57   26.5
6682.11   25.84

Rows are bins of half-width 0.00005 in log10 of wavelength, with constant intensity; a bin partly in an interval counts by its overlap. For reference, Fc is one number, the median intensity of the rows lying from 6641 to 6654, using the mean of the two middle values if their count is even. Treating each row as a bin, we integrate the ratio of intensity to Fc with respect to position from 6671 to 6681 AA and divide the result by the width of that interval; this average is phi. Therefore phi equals 1.00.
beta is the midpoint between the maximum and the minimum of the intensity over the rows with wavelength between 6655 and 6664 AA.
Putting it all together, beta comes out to 24.7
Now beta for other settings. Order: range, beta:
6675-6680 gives 25.1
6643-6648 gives 26.1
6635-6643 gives 25.2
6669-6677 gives 24.7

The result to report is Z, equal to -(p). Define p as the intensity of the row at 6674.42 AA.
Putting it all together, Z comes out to -24.8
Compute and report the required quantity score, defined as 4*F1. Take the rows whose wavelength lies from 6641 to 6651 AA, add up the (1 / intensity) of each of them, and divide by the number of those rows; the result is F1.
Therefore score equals 0.157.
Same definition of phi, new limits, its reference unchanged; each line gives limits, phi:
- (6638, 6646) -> 1.00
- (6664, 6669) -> 0.99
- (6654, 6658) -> 0.99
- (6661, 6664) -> 0.97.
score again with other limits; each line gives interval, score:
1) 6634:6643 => 0.159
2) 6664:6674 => 0.160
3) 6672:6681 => 0.159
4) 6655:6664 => 0.162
